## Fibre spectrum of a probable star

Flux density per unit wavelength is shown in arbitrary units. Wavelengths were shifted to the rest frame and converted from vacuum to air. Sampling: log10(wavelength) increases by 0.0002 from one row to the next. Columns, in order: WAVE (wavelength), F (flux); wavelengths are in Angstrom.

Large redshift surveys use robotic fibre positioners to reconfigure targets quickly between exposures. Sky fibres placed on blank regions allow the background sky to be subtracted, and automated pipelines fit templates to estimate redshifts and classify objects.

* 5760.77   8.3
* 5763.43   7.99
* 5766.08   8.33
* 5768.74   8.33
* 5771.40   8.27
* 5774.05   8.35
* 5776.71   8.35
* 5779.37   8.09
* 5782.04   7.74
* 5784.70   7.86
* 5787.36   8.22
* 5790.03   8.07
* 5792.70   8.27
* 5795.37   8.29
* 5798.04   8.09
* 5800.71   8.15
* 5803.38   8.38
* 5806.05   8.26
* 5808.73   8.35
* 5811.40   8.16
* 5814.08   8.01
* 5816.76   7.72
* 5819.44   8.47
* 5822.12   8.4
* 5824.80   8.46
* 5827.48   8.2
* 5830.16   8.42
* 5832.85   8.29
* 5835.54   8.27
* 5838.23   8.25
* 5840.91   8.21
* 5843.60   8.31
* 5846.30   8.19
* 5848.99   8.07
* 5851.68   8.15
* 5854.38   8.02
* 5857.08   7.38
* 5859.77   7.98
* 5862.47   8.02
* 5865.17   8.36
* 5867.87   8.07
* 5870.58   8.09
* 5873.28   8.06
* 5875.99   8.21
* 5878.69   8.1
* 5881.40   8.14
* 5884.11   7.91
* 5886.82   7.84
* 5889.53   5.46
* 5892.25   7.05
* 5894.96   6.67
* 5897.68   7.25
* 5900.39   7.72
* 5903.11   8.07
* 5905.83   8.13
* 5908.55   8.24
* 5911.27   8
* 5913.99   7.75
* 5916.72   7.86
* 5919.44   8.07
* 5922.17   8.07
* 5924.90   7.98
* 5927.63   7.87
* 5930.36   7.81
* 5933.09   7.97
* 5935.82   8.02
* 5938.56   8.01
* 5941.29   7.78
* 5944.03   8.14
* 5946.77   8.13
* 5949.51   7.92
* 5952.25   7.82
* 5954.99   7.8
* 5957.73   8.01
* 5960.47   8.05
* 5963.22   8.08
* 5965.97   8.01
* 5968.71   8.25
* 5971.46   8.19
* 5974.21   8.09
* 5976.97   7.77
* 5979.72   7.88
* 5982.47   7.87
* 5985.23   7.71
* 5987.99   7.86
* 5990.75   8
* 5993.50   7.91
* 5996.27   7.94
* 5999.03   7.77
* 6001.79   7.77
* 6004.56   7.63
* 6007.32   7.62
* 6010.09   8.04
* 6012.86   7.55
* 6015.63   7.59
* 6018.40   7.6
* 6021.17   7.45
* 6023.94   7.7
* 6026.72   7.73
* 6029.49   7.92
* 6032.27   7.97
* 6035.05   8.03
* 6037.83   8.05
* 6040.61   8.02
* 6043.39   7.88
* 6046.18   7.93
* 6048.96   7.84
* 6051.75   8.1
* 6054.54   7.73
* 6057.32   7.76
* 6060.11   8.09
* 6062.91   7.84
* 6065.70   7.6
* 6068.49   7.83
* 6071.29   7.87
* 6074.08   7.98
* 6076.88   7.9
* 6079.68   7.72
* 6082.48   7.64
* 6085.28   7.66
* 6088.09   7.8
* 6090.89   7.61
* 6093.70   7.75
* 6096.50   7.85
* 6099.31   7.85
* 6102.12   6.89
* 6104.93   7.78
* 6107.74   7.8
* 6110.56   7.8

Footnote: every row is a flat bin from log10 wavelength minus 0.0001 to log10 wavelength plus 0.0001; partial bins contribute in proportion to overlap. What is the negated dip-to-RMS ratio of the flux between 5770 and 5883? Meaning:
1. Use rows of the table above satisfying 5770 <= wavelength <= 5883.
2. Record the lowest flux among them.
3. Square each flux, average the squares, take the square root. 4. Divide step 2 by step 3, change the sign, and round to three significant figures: -0.904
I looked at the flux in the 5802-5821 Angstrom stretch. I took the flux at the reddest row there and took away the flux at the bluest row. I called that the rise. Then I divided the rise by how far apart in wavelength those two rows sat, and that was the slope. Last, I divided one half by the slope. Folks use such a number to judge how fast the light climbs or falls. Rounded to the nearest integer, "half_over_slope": 89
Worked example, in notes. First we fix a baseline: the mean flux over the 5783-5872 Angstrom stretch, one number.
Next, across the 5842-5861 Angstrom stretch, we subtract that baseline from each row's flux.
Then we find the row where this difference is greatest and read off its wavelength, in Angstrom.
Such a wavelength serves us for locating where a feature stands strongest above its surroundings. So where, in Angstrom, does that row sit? 5843.60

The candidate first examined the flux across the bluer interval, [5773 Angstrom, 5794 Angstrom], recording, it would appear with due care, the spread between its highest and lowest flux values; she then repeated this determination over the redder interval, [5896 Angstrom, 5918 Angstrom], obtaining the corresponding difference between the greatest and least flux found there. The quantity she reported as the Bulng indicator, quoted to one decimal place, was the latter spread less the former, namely 0.4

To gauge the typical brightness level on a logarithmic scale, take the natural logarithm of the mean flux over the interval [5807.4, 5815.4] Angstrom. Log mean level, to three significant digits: 2.10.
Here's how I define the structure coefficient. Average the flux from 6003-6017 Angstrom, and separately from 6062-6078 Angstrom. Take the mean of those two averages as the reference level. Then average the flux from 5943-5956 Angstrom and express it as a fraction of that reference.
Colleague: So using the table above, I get 1.026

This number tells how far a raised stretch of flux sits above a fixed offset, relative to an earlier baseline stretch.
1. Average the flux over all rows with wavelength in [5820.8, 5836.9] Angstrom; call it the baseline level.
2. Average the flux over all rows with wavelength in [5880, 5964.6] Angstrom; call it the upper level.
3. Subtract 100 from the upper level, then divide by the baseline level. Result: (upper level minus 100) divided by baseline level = -11.1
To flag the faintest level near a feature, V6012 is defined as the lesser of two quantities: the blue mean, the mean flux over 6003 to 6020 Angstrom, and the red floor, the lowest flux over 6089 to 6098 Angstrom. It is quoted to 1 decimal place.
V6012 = 7.6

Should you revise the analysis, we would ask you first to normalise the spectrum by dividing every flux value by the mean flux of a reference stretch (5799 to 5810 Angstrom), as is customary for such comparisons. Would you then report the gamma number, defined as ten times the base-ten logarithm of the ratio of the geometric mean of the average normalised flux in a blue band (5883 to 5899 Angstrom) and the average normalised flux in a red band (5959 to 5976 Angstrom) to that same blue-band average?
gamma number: 0.31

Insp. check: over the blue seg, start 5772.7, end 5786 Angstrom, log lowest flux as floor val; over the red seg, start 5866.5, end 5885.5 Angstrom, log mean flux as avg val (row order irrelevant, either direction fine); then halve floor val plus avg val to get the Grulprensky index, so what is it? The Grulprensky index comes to 7.91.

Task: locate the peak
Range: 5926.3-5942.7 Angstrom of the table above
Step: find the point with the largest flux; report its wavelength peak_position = 5935.82 Angstrom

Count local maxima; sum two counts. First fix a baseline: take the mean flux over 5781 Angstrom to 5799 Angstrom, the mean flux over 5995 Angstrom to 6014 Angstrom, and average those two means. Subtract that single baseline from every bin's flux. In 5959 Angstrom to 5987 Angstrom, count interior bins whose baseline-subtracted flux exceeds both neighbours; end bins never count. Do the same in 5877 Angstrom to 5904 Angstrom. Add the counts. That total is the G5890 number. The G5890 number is 5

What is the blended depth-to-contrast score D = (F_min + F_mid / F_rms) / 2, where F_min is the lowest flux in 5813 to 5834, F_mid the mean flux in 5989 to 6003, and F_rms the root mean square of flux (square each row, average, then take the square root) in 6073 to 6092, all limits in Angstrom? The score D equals 4.37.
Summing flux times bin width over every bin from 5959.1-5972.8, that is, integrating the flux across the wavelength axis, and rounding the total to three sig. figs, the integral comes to 111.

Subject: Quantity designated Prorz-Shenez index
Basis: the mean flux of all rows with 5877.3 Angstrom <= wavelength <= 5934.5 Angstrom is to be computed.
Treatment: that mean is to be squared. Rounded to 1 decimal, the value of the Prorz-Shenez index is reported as 59.5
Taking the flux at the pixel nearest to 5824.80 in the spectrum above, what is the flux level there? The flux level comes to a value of 8.46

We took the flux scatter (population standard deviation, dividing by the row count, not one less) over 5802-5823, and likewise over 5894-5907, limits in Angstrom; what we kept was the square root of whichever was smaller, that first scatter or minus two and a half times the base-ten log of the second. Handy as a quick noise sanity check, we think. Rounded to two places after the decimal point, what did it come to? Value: 0.48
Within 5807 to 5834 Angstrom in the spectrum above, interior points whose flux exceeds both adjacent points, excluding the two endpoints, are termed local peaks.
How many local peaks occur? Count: 3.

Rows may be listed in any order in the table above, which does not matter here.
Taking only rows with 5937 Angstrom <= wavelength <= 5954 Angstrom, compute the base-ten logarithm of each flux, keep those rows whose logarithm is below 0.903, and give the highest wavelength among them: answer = 5952.25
